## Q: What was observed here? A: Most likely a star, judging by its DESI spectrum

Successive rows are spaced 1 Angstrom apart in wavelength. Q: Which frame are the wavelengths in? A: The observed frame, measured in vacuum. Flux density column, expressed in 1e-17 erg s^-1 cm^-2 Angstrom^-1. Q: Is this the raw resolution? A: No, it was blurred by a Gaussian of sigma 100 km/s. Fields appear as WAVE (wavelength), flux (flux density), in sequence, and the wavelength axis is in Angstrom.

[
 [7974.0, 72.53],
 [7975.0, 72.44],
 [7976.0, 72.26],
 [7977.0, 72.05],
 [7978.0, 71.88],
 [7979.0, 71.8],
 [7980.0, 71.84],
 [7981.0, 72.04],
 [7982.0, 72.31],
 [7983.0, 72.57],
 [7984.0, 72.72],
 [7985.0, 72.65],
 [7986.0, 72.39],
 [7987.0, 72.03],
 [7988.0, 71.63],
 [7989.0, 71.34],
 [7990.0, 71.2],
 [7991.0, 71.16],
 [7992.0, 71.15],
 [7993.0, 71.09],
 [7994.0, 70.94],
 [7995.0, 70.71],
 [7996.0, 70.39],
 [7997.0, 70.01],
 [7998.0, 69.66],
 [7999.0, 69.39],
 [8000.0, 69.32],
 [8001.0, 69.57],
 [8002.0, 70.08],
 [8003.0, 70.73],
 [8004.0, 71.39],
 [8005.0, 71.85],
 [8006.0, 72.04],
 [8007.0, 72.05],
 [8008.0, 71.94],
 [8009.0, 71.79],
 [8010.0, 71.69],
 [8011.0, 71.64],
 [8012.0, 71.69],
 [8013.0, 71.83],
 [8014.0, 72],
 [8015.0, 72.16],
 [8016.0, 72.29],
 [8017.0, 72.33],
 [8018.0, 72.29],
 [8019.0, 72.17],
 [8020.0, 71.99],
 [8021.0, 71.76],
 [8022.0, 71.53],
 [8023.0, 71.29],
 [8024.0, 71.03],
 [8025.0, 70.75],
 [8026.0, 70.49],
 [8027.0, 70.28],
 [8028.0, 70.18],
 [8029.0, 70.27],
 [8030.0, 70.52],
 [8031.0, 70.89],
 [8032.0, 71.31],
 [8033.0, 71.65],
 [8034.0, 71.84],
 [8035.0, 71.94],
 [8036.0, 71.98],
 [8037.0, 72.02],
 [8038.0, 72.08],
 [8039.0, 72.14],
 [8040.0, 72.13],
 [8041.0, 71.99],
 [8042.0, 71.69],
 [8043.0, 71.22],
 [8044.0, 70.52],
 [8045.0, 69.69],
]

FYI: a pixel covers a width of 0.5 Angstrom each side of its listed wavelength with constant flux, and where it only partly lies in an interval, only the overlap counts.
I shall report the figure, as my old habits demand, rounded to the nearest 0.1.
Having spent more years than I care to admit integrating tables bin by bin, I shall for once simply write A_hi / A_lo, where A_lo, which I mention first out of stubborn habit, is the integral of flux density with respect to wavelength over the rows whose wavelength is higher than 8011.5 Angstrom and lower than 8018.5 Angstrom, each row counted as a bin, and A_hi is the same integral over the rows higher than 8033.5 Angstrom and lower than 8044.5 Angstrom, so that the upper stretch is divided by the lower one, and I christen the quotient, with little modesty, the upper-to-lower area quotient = 1.6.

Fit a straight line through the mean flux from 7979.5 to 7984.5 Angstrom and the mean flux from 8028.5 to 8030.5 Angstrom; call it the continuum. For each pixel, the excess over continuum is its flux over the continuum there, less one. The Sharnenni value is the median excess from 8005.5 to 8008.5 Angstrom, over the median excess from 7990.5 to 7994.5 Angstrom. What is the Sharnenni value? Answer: -0.9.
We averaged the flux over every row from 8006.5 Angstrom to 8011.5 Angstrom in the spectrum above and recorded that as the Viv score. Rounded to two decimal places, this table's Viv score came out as 71.82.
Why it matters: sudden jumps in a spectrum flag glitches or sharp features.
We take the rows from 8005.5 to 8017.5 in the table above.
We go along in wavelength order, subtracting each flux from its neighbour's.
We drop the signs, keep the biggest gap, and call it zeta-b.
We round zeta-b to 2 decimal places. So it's 0.17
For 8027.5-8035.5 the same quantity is 0.42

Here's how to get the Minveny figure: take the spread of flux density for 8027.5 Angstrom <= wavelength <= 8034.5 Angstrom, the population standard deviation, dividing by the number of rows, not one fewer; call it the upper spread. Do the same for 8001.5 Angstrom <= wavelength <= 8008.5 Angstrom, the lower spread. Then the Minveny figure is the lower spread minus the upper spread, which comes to 0.09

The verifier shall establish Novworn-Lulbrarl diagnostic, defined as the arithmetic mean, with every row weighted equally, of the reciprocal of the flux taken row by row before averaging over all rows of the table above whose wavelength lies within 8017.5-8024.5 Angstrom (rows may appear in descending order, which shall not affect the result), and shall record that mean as 0.0139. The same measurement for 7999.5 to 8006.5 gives 0.0141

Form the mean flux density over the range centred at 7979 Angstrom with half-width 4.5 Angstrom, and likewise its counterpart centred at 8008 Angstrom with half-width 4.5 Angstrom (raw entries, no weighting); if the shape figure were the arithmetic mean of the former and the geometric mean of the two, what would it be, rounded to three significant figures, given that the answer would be 72.0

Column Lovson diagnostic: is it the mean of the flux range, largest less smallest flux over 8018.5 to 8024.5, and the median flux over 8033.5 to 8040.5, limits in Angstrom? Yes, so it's 36.6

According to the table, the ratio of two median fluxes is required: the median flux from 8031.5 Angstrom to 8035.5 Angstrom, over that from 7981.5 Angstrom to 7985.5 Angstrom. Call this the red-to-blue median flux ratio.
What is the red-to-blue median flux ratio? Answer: 0.99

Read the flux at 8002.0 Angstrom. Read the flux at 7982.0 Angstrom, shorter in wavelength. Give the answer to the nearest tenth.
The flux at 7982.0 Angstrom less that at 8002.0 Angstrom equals 2.2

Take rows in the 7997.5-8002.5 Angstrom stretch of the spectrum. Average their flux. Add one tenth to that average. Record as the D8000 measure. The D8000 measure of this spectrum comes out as 69.7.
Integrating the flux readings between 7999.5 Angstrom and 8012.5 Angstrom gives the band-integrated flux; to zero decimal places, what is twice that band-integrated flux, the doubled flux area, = 1852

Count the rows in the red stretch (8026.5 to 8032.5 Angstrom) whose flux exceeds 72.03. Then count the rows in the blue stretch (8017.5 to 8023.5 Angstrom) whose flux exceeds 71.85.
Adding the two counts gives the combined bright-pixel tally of 3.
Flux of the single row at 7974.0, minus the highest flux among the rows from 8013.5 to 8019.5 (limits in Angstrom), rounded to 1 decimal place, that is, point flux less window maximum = 0.2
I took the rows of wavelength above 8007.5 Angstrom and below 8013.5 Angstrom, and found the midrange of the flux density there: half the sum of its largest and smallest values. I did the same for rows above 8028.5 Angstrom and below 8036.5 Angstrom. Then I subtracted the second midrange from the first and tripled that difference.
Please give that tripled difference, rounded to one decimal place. 2.0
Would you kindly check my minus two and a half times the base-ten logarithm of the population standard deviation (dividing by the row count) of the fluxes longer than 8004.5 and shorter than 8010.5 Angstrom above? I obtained 2.2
